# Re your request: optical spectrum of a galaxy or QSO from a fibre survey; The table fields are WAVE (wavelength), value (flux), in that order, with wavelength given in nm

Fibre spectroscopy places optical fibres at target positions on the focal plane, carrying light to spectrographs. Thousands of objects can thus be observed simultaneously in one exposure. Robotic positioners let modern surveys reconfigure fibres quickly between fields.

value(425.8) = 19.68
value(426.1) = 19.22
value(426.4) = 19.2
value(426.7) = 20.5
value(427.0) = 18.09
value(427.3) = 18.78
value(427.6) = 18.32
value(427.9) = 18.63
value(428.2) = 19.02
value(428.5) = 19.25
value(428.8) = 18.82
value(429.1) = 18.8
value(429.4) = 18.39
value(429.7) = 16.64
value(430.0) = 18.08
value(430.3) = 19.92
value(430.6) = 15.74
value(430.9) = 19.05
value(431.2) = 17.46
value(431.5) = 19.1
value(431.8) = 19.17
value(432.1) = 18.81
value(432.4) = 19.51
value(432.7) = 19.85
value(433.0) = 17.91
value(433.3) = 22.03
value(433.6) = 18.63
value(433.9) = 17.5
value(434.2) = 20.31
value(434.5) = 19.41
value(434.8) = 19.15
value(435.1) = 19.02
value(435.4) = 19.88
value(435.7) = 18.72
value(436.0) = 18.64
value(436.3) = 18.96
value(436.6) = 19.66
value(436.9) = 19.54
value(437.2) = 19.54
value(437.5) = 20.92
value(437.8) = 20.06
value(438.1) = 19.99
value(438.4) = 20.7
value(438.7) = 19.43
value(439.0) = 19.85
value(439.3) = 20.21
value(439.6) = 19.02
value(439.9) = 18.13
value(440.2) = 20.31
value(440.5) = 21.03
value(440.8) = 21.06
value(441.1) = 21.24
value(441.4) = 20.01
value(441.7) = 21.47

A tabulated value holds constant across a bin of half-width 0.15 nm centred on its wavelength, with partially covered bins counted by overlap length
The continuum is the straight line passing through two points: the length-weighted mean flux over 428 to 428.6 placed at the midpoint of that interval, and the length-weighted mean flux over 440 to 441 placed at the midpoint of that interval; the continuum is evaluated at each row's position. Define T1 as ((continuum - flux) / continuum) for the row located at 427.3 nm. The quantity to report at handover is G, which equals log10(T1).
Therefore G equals -2.0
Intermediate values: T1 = 0.009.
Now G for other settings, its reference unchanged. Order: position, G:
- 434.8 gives -1.4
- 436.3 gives -1.2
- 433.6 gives -1.2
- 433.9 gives -0.9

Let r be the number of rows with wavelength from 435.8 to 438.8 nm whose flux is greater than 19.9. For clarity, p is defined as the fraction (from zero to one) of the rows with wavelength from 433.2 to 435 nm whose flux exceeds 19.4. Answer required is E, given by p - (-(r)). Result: 4.5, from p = 0.5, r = 4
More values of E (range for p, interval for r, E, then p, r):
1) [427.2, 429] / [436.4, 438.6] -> 4.0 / 0.0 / 4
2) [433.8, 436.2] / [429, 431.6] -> 1.4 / 0.4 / 1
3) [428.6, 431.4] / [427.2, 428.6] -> 0.1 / 0.1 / 0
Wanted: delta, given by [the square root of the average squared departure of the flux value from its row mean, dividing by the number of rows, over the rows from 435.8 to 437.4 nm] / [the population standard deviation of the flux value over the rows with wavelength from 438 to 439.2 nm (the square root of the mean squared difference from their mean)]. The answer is 0.9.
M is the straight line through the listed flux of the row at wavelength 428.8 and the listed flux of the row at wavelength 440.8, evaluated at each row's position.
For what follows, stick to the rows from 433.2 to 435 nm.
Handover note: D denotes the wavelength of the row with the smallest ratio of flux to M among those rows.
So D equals 433.9 nm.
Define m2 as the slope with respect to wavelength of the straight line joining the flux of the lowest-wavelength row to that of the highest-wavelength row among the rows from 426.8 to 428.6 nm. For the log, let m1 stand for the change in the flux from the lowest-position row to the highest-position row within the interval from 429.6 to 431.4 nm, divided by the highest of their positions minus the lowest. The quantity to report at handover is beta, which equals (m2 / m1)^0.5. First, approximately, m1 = 0.55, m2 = 0.8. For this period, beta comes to 1.19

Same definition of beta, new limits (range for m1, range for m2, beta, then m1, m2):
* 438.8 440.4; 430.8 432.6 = 0.89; 0.38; 0.3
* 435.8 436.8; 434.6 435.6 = 0.85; 1.70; 1.2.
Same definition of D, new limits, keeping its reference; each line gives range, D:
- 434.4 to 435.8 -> 435.7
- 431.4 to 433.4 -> 433.0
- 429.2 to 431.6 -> 430.6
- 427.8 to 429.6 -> 429.4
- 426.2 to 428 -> 427.0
